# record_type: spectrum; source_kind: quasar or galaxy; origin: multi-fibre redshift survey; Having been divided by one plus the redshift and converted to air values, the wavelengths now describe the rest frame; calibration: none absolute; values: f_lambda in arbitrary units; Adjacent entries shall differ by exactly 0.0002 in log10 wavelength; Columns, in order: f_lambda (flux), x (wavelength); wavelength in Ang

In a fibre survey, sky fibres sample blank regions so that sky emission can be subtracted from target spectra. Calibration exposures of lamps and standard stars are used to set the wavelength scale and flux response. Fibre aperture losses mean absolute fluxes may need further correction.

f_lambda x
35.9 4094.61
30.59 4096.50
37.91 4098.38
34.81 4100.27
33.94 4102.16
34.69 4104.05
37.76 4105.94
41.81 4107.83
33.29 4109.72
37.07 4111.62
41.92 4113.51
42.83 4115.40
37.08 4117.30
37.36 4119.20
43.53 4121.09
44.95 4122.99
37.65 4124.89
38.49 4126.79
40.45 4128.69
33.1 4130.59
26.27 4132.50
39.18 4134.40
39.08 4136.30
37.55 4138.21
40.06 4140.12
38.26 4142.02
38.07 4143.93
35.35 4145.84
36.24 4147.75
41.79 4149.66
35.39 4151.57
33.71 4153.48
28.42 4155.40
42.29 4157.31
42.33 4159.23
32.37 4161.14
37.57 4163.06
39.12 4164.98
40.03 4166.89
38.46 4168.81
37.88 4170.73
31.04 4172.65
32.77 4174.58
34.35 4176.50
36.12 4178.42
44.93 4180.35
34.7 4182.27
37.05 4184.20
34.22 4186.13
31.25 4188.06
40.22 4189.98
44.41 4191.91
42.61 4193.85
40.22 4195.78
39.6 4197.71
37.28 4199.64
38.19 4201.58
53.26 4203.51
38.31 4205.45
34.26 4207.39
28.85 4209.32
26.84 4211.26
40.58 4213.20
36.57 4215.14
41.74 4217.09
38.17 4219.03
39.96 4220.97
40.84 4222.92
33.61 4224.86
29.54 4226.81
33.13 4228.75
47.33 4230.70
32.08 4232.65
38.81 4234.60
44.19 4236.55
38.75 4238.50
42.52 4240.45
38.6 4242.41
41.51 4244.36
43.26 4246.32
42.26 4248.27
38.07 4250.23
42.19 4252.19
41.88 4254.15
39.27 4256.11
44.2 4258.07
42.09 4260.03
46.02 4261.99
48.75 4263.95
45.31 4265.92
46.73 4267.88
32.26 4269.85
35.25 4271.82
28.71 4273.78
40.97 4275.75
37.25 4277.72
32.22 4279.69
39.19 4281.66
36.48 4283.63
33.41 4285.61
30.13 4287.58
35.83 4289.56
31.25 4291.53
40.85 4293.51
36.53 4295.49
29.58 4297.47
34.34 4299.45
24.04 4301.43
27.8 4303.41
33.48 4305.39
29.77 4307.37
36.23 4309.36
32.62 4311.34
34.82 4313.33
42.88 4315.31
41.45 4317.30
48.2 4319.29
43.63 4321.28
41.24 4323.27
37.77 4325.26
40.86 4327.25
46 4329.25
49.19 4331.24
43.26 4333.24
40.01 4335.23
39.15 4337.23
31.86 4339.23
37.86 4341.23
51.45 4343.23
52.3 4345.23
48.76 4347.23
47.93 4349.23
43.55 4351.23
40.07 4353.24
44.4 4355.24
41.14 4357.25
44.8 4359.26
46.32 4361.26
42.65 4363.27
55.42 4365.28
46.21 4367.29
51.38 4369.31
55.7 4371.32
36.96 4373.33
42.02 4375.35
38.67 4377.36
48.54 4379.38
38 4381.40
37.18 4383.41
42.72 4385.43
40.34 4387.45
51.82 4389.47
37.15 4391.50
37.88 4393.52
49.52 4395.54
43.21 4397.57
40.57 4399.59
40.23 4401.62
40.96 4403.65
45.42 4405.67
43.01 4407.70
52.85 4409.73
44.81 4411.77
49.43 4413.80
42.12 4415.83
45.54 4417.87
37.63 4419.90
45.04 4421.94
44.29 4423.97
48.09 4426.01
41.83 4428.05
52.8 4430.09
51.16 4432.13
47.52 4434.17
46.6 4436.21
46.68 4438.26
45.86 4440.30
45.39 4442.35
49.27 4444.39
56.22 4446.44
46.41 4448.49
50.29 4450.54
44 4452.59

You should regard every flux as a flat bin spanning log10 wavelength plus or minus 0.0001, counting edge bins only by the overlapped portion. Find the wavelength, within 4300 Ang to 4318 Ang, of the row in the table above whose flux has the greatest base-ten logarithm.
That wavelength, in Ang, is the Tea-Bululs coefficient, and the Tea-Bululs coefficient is 4315.31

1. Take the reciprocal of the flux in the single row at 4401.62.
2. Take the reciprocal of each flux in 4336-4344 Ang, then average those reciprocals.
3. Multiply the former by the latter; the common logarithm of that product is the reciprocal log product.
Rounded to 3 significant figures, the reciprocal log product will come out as -3.19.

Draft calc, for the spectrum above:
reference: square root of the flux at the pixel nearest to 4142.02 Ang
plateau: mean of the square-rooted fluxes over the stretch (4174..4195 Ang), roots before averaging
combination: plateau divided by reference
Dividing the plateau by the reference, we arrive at 0.99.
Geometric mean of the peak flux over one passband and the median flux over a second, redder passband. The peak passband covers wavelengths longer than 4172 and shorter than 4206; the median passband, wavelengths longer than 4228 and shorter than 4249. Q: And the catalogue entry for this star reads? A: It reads 47.0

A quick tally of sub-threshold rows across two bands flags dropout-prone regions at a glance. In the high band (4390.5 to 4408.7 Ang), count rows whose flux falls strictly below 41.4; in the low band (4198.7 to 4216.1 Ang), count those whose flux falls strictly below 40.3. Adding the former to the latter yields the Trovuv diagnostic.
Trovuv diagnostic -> 12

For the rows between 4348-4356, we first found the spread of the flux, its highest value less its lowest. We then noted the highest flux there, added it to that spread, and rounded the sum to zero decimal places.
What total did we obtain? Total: 56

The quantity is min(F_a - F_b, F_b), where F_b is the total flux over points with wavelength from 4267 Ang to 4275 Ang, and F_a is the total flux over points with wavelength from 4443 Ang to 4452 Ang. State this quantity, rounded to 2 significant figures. 59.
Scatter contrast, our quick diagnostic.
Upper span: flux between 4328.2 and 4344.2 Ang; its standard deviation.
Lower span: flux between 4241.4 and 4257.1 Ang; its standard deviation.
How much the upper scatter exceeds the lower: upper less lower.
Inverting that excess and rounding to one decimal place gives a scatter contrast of 0.2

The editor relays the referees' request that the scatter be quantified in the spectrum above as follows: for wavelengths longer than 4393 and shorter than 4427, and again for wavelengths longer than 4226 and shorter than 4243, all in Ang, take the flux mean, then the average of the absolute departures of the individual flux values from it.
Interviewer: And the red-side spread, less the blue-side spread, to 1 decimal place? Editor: -1.2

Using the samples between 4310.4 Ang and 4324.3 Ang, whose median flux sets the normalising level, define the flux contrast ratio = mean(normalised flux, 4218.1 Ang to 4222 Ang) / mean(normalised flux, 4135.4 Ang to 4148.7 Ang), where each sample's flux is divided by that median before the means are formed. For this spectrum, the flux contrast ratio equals 1.03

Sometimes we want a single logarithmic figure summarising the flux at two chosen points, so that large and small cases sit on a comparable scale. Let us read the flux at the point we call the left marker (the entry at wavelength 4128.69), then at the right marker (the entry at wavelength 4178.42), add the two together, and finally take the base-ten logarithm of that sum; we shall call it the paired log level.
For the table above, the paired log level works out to 1.88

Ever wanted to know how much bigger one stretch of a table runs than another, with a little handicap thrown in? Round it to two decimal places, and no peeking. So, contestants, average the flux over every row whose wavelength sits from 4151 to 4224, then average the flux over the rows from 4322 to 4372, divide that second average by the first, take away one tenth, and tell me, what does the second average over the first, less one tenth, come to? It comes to 1.09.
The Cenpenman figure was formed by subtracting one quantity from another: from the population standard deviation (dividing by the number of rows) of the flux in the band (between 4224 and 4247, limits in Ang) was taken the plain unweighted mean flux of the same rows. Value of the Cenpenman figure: -33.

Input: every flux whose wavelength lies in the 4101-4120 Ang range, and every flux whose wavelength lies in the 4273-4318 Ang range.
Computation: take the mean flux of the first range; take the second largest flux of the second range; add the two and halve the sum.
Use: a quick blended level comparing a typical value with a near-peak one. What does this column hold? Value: 40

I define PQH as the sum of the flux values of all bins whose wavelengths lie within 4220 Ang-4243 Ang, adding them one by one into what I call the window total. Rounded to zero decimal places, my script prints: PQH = 459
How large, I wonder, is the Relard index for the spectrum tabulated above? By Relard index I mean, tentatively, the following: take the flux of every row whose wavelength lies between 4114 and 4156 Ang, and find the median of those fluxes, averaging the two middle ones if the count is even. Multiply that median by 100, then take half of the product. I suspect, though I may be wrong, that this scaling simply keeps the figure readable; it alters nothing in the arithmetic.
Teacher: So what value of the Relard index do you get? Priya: 1893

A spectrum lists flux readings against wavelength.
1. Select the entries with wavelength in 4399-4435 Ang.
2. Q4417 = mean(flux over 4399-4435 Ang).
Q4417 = 45.2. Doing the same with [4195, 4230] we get 37.3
